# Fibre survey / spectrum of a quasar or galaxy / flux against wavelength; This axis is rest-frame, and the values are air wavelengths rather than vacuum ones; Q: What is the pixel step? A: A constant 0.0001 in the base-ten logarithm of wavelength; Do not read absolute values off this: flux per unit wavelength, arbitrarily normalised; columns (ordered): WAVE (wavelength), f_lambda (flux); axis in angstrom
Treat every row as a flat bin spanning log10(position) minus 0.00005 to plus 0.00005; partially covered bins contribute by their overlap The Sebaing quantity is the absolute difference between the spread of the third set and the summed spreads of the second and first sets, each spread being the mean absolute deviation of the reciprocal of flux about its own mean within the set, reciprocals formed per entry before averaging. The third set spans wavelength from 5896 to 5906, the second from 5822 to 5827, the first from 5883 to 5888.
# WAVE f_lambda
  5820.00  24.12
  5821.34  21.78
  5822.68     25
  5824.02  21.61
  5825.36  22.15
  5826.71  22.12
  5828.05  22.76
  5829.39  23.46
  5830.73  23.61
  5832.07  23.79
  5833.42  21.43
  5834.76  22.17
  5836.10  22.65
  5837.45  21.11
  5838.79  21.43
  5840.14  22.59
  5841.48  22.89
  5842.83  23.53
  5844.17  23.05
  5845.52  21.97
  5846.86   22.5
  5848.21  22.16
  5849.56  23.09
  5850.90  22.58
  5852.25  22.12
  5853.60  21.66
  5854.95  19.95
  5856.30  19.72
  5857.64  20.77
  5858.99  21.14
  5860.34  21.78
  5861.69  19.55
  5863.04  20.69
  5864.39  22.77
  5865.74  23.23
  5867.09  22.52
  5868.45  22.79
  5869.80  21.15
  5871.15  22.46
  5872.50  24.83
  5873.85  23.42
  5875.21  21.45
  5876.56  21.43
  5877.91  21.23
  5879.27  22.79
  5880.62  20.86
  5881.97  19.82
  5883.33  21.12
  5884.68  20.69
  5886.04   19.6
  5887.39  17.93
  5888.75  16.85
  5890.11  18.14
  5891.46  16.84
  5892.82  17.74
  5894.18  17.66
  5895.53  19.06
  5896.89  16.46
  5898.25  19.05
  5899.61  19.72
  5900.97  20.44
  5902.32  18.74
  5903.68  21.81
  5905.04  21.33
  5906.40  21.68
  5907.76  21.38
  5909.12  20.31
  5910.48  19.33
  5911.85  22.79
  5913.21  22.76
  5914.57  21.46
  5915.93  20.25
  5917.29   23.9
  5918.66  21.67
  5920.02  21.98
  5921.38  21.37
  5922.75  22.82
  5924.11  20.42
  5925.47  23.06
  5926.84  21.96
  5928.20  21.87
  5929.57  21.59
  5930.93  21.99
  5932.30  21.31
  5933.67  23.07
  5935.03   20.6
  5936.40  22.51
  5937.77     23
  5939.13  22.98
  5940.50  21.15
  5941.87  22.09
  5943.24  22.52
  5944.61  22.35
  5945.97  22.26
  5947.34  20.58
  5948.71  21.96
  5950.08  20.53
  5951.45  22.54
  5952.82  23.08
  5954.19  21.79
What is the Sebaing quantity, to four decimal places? 0.0012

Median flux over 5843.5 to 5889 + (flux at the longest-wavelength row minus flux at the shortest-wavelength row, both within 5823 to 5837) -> 22.6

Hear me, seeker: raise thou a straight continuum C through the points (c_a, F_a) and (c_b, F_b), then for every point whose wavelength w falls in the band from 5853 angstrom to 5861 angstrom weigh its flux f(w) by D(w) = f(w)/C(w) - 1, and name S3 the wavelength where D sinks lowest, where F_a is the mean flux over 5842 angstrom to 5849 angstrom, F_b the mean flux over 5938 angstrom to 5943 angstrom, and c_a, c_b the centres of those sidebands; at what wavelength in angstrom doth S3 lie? 5856.30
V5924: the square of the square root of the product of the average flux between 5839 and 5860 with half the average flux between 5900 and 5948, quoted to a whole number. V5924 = 238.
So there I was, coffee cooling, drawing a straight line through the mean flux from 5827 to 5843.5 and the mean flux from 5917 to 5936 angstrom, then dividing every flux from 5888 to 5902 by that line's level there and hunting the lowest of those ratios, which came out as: 0.74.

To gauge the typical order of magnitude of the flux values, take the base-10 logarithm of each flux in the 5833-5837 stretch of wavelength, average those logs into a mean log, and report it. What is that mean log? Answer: 1.344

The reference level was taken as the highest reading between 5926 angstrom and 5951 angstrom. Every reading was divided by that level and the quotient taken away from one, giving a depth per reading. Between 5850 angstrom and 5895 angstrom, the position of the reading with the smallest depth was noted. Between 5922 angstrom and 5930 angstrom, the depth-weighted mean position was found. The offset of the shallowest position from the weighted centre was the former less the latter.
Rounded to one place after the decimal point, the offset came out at -54.0 angstrom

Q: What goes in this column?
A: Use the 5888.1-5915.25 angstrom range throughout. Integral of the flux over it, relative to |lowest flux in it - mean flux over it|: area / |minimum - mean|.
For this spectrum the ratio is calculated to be 166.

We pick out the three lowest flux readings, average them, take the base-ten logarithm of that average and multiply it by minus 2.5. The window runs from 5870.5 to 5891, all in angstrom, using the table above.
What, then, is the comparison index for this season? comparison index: -3.12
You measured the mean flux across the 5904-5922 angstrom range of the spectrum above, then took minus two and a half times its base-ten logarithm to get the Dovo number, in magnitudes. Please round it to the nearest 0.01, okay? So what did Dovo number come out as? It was -3.33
